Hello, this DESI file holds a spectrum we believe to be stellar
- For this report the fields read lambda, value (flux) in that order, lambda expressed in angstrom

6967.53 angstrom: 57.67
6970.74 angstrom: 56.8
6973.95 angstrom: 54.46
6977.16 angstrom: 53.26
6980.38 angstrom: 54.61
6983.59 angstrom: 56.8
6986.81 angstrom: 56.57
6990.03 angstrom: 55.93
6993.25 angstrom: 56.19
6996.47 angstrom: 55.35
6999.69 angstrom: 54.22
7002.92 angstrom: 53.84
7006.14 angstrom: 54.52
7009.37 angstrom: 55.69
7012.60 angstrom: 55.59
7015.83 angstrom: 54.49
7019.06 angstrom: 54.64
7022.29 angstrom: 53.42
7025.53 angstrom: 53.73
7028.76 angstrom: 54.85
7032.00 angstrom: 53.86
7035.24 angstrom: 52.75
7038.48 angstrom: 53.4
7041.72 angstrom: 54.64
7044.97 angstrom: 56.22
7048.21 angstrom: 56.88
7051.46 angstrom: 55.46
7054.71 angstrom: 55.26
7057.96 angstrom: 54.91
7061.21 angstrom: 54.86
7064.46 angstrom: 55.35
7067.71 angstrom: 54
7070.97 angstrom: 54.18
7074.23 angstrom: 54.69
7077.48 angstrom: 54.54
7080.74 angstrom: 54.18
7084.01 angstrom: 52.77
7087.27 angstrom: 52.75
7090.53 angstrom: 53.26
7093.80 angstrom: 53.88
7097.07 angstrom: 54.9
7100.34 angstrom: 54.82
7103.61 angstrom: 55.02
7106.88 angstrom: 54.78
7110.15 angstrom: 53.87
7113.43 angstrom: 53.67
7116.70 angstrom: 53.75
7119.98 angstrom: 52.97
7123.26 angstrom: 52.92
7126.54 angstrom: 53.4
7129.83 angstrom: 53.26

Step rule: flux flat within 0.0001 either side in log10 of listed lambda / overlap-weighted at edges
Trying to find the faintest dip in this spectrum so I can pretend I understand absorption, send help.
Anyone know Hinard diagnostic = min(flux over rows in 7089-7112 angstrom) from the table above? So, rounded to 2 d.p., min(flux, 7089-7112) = 53.26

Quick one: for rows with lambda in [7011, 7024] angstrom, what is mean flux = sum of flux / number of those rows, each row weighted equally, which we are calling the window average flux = 54.5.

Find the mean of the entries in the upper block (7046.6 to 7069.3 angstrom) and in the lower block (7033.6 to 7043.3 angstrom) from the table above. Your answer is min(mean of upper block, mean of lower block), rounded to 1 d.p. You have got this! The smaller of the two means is 53.6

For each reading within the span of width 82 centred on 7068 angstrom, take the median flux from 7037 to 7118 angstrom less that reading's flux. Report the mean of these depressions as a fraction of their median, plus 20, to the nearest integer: 17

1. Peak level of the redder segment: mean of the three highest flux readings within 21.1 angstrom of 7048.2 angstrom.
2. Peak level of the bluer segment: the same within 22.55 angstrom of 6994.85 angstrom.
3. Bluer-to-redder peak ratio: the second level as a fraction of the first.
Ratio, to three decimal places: 1.006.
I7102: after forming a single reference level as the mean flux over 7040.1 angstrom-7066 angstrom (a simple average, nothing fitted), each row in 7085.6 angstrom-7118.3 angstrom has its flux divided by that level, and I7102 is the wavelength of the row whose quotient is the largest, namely 7103.61 angstrom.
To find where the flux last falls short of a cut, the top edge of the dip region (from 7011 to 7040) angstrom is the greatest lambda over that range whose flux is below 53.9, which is 7038.48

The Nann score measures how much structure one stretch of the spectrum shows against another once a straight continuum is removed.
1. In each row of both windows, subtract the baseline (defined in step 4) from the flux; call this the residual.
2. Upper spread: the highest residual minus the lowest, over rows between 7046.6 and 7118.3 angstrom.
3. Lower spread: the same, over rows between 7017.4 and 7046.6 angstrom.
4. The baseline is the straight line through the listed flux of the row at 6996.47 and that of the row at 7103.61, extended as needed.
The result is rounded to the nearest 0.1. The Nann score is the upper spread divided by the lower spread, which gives 1.1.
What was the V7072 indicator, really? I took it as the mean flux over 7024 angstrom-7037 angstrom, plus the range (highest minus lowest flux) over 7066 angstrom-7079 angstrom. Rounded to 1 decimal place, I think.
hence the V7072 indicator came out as 54.5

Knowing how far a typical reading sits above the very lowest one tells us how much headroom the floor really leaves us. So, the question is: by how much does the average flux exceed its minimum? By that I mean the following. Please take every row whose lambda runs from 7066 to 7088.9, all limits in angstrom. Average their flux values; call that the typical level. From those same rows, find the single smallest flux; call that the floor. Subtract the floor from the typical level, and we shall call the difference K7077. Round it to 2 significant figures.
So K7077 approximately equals 1.1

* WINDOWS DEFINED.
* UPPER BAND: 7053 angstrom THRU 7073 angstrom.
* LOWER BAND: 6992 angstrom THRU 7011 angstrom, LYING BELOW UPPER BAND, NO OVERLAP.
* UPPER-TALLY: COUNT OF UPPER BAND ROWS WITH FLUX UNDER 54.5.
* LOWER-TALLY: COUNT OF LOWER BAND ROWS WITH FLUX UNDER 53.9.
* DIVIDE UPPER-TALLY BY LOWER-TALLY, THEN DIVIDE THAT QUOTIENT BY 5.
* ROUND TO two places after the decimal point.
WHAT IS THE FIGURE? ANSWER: 0.40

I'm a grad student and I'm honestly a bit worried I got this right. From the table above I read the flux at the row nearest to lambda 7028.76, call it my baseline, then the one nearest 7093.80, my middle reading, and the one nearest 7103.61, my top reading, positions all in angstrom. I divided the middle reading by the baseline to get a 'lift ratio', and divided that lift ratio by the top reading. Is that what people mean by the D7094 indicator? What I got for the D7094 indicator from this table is 0.0179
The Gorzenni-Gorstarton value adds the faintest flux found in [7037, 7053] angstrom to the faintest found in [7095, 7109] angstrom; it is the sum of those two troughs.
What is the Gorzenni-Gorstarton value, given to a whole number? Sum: 108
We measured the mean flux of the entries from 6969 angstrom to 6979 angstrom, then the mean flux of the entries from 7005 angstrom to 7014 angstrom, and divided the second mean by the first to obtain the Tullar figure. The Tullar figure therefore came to 1.01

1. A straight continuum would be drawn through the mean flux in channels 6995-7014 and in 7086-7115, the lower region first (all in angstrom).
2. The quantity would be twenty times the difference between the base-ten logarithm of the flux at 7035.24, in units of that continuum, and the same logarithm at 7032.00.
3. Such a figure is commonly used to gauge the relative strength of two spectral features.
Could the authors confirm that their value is -0.2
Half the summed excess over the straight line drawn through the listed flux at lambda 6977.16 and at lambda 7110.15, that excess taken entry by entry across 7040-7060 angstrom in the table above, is 5.9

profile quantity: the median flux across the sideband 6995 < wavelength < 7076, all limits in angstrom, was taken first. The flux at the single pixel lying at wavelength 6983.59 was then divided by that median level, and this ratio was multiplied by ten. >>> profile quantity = 10.4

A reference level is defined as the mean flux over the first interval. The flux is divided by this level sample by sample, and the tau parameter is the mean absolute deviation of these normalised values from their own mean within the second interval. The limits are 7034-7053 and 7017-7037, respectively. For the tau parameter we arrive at 0.011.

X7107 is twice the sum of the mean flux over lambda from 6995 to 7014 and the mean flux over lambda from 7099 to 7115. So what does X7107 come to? 219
